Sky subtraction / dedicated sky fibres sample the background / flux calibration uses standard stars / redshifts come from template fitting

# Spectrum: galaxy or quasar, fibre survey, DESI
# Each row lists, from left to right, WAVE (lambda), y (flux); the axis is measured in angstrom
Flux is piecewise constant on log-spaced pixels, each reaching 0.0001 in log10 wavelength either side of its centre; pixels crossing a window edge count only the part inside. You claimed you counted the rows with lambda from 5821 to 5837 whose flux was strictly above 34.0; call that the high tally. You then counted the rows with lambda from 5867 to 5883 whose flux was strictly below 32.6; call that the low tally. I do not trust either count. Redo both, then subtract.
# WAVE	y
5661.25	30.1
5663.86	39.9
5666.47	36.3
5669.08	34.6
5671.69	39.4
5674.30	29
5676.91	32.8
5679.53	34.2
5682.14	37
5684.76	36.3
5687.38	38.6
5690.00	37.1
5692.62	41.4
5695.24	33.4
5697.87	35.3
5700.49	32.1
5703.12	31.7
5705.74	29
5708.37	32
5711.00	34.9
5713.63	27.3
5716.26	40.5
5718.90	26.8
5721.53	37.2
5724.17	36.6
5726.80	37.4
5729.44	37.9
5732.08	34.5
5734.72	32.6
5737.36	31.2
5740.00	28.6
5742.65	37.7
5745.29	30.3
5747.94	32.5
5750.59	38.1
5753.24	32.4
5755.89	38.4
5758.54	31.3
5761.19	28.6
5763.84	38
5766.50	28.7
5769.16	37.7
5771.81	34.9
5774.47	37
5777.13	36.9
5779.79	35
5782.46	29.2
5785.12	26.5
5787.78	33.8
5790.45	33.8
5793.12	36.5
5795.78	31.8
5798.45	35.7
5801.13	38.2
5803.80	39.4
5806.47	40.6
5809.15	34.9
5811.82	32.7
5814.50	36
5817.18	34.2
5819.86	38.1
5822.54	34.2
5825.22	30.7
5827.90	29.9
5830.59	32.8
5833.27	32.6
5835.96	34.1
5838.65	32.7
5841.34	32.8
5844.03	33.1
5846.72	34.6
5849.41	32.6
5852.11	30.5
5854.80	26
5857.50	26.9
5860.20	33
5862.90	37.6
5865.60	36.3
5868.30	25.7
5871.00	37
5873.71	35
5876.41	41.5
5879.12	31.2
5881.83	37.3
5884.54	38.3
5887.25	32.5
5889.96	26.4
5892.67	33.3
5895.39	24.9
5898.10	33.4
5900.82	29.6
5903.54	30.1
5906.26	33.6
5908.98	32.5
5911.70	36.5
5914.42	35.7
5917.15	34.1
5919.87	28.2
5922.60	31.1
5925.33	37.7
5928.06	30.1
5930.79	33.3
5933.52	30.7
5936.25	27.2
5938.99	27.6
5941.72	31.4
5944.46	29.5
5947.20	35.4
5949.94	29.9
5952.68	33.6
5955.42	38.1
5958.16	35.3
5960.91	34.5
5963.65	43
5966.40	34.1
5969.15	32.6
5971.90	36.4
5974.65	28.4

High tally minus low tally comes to 0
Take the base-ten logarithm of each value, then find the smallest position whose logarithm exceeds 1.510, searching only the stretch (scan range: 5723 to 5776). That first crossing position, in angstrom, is 5724.17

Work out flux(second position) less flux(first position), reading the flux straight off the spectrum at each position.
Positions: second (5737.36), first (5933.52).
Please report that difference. 0.5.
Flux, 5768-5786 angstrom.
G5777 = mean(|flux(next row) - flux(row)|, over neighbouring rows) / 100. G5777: 0.026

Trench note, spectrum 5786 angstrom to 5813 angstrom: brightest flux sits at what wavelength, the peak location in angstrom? 5806.47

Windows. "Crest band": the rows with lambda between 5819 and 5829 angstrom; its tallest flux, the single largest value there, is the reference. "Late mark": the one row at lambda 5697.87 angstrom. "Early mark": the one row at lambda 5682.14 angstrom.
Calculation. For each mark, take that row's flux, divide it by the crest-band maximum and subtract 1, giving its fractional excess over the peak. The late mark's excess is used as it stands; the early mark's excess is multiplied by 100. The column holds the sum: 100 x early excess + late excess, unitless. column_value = -3.0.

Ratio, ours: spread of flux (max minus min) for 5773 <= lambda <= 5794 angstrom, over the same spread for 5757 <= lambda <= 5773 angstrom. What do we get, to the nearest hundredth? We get 1.12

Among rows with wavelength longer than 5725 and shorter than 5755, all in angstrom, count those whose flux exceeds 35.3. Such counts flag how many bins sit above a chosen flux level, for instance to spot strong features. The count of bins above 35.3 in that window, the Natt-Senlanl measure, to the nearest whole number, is 4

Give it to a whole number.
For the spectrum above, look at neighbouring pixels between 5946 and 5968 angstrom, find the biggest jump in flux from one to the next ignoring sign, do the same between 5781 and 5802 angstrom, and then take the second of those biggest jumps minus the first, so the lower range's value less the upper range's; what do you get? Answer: -2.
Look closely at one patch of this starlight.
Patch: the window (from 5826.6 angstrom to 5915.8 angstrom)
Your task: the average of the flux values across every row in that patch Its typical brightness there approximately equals 32.7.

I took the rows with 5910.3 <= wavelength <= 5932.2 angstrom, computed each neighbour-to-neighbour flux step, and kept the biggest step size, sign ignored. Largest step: 7.6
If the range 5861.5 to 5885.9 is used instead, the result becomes 11.3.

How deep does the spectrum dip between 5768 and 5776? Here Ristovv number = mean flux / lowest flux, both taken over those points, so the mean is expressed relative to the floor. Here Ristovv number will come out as 1.05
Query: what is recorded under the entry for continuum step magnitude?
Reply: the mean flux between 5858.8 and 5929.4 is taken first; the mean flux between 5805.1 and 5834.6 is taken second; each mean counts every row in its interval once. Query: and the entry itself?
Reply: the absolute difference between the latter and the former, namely 1.1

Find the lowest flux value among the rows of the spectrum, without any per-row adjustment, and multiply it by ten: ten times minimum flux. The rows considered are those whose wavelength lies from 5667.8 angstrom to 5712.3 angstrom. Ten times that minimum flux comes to 290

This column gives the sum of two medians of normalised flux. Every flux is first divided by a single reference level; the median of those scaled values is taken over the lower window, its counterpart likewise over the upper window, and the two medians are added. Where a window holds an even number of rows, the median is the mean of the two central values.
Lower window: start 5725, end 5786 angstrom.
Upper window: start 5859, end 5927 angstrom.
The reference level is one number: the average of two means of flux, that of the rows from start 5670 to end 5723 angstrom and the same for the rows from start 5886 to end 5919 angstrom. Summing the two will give 2.05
